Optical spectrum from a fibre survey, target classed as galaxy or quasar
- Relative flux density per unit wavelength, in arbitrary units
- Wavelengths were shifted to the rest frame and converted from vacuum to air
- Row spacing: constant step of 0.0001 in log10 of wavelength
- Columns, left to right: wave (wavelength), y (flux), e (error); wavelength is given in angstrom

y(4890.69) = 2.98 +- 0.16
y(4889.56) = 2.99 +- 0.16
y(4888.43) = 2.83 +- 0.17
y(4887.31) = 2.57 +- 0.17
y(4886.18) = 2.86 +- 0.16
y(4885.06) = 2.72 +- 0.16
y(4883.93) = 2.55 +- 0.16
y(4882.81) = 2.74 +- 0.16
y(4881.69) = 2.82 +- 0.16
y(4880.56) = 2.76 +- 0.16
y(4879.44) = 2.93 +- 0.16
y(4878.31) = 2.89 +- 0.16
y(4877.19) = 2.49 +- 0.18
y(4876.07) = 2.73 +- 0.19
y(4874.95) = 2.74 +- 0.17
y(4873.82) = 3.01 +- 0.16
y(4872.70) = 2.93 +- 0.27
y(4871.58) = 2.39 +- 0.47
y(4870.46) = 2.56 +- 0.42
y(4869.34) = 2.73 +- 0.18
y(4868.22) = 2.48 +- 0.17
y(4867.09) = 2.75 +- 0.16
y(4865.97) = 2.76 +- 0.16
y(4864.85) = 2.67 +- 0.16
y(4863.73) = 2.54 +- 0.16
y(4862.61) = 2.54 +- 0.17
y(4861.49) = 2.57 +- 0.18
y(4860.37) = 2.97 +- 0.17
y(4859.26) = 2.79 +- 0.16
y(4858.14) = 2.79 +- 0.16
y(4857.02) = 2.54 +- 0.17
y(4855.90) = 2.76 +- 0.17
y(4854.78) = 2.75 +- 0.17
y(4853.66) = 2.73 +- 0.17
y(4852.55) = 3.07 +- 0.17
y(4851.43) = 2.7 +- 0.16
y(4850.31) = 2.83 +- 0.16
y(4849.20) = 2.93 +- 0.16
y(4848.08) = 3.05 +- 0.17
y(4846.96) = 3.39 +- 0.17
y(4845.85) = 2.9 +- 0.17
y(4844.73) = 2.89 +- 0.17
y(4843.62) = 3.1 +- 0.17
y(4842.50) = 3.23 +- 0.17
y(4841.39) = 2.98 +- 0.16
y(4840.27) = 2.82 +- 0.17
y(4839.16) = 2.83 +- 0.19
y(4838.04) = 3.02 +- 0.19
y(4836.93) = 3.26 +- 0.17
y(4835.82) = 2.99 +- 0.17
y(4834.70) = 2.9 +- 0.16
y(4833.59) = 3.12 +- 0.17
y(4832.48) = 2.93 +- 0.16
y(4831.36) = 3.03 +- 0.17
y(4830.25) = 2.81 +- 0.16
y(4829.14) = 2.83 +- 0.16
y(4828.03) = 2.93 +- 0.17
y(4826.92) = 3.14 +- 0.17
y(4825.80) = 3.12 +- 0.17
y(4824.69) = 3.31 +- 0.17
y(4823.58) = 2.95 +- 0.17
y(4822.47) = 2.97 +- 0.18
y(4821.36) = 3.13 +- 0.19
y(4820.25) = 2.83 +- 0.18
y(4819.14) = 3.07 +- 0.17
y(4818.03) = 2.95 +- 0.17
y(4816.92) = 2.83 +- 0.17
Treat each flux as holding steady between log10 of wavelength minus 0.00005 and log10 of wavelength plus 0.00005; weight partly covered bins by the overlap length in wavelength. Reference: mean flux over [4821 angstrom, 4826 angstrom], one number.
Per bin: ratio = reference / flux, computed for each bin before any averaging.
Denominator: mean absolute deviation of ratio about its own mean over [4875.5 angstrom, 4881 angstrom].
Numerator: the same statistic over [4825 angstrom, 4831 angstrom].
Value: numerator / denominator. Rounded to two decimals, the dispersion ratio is 0.90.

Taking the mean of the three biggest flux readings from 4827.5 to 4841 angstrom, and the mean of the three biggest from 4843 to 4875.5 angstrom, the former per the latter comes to 0.98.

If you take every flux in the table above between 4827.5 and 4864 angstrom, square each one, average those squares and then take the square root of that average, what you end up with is 2.90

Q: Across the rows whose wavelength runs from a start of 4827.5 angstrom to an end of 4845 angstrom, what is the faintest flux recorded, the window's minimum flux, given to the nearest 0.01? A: 2.81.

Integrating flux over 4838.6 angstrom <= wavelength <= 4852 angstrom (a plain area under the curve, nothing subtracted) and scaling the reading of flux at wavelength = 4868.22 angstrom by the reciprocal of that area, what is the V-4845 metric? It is 0.062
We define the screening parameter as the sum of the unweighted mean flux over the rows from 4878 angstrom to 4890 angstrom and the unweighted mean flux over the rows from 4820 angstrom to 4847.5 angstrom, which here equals 5.80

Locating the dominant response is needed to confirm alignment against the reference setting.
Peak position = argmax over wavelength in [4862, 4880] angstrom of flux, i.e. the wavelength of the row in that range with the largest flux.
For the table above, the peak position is 4873.82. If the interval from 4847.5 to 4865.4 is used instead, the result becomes 4852.55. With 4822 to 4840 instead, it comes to 4824.69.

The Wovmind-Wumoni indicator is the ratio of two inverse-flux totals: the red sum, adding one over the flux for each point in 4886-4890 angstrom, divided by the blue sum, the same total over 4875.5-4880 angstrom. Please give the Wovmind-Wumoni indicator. 0.98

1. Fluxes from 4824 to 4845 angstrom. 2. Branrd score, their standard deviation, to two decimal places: 0.15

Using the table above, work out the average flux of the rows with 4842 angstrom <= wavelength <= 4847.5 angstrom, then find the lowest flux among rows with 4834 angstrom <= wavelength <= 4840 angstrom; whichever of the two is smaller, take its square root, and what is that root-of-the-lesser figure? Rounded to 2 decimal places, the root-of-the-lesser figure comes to 1.68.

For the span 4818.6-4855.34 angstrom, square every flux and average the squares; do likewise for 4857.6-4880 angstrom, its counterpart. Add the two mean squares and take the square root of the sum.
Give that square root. 4.0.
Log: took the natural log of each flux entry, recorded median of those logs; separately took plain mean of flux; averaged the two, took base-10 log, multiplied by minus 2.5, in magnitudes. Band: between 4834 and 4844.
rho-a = -0.78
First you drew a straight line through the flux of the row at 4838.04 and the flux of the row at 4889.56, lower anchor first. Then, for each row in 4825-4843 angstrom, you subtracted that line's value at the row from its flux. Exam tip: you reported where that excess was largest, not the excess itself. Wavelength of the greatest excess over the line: 4836.93 angstrom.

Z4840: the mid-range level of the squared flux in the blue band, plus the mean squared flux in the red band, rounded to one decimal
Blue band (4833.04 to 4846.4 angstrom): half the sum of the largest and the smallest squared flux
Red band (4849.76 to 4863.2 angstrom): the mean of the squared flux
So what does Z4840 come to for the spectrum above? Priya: 16.9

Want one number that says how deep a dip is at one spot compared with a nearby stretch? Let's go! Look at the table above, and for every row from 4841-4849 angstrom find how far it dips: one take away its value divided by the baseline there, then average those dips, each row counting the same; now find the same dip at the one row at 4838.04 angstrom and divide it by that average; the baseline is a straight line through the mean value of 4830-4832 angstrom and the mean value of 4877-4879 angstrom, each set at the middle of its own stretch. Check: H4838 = 0.6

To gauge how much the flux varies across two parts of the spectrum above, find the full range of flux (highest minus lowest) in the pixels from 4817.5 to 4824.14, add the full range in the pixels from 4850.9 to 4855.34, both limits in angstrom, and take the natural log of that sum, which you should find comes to -0.40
